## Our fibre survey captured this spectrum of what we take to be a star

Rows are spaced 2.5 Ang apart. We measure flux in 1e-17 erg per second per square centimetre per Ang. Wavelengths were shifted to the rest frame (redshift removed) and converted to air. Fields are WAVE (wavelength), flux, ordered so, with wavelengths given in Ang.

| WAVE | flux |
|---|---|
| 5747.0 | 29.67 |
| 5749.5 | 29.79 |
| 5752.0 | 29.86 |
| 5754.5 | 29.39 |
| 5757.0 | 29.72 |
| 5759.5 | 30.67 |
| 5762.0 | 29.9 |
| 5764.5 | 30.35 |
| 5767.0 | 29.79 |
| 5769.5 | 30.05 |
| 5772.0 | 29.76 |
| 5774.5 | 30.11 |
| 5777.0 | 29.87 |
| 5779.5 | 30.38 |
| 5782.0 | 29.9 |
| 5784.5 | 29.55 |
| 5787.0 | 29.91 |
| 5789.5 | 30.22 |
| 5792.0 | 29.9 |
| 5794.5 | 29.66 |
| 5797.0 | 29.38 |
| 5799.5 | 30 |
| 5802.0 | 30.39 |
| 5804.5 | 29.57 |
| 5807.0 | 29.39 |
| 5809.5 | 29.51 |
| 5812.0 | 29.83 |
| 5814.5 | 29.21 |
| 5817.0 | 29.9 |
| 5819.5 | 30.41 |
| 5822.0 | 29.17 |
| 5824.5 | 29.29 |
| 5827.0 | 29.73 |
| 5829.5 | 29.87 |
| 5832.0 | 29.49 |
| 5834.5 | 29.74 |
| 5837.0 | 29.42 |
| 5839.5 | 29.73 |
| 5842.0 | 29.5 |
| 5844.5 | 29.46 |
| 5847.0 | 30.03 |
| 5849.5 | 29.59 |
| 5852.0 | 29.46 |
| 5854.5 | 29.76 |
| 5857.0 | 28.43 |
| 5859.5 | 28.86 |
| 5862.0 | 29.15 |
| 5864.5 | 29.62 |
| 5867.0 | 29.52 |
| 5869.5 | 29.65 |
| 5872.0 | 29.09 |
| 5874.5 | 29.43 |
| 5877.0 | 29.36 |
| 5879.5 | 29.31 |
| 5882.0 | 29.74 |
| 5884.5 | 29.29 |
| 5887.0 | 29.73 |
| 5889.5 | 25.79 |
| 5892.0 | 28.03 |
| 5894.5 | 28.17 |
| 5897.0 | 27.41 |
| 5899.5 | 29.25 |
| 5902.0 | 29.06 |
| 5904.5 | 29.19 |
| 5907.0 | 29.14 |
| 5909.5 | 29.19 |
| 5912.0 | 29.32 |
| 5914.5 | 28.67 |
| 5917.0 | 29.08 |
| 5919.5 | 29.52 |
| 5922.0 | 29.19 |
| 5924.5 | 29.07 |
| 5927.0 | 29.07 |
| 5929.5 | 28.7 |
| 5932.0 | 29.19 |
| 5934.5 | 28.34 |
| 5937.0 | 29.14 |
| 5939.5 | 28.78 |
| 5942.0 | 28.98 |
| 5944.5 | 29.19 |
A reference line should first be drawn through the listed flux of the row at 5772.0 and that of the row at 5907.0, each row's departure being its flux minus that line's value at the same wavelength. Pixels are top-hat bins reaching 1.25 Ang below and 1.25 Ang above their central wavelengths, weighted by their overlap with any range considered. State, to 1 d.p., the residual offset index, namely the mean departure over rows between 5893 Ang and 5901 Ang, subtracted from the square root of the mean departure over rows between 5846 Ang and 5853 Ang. 1.4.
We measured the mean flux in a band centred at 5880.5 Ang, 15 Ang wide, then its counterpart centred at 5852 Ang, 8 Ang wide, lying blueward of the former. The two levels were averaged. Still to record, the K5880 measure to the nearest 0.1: 29.5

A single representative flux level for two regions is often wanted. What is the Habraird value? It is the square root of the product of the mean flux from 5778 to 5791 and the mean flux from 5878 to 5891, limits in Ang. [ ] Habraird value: 29.4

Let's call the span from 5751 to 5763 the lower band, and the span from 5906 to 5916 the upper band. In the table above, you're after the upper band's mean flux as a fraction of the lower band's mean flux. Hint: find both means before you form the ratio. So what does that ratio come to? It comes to 0.972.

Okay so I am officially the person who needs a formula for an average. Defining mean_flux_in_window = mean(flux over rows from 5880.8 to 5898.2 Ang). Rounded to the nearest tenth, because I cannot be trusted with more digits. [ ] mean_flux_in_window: 28.3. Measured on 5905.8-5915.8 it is 29.1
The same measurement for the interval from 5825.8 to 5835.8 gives 29.7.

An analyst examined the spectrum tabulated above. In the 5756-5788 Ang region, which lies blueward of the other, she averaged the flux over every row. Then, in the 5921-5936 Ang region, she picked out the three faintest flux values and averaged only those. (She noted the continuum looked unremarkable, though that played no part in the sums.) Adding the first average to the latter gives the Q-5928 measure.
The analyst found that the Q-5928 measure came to 58.7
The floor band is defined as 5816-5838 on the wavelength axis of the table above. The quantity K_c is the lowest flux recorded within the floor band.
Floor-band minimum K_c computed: 29.17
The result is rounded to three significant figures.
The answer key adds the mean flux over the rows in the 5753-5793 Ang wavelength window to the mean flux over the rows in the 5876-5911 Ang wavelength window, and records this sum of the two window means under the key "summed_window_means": 58.7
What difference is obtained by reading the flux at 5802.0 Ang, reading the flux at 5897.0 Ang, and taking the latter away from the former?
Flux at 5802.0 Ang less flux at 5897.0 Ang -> 3.0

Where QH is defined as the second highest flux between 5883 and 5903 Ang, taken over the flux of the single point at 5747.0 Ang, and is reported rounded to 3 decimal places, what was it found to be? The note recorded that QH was 0.987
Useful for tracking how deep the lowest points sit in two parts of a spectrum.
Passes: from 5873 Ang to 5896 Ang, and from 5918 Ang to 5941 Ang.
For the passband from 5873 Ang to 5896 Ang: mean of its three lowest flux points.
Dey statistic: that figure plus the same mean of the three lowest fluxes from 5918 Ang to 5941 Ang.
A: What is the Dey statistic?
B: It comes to 55.9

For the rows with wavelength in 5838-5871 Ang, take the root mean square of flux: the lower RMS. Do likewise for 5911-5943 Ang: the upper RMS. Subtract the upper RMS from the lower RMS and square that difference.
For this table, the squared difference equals 0.2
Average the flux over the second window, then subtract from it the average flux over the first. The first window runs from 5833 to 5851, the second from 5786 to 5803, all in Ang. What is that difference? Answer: 0.28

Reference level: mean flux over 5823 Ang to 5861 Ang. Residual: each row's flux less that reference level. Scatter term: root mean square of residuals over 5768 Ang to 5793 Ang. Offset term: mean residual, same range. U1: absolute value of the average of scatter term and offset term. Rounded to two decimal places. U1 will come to 0.50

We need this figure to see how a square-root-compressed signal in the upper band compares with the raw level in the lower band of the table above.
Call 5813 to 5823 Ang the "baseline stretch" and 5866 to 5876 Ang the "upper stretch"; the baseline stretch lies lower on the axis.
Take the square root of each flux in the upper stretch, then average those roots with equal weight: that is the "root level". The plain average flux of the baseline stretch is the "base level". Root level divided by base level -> 0.183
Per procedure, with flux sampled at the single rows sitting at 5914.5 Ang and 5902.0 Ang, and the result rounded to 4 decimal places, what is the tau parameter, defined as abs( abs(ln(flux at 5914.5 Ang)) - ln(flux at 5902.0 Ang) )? 0.0135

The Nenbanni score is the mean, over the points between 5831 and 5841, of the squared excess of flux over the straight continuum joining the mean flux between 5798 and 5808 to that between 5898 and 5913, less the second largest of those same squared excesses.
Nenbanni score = 0.00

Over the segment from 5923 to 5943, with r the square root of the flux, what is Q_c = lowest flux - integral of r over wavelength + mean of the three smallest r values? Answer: -74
